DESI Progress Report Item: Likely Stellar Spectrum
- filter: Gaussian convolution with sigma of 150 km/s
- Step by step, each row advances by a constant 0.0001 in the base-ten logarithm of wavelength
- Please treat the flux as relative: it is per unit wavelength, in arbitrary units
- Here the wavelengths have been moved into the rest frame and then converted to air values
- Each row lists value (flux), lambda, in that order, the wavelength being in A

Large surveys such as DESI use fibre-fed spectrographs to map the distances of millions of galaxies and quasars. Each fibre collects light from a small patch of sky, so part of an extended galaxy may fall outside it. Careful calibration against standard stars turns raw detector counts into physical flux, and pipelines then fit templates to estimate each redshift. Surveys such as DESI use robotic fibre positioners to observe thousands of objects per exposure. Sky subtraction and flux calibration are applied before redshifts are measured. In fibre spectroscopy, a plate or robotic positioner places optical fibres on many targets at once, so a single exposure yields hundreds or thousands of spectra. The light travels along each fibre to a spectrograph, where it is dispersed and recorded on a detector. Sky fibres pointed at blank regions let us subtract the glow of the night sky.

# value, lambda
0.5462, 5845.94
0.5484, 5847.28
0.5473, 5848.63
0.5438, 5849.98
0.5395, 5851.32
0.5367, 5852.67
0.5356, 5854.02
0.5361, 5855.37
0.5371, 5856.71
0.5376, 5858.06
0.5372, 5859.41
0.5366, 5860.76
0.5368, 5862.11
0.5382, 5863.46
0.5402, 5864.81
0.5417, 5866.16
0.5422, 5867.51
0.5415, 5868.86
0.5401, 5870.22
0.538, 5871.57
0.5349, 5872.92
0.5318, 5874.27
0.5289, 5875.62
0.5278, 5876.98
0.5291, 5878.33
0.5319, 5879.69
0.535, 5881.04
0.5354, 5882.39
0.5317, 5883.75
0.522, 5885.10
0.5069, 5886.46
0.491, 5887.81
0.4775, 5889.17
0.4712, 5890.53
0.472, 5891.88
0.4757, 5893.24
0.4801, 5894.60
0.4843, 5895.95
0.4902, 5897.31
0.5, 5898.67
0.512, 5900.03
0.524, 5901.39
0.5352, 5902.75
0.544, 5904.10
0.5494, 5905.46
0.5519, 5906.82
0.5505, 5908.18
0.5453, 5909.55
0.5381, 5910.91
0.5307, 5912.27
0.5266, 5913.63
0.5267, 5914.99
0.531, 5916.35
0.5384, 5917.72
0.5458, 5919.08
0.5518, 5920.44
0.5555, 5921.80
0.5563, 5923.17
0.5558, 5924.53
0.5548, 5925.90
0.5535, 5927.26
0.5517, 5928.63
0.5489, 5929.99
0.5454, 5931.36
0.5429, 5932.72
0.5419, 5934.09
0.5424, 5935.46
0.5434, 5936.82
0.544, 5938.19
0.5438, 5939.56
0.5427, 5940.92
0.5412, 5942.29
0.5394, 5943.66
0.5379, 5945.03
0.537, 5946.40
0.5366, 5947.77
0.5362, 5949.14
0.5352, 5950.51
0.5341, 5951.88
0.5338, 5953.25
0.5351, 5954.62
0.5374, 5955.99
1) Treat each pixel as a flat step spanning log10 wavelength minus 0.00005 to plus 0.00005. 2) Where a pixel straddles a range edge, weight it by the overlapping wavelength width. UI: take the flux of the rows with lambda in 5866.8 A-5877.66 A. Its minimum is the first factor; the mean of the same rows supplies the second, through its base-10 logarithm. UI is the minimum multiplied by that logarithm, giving -0.143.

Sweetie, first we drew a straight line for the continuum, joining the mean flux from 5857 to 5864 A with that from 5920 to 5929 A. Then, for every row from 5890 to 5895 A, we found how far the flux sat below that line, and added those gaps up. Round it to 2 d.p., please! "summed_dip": 0.28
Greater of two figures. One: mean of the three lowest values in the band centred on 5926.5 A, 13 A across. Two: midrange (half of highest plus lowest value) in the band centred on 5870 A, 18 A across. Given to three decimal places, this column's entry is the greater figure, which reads 0.546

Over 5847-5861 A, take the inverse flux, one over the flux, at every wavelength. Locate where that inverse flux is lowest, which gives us 5847.28 A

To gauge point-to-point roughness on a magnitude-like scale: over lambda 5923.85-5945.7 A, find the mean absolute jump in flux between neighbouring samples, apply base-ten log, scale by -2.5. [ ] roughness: 7.1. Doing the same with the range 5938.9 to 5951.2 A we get 7.4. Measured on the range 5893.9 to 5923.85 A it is 5.5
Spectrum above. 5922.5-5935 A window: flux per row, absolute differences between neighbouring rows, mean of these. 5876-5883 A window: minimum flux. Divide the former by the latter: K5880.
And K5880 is 0.0034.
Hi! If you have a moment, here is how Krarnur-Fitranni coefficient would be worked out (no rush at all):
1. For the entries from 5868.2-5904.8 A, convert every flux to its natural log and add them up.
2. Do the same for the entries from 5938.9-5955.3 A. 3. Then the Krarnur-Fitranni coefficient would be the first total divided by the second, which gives 2.4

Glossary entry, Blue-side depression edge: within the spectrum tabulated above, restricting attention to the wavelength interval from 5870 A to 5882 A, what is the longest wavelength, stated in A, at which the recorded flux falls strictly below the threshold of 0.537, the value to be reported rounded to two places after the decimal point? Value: 5881.04 A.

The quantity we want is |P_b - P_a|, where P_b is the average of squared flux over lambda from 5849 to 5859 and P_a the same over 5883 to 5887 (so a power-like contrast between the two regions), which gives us 0.019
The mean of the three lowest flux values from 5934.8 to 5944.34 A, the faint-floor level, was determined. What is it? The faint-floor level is 0.54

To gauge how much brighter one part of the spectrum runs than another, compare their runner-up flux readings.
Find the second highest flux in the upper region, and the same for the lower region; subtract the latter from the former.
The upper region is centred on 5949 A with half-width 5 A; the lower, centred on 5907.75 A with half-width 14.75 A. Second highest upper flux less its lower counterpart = -0.015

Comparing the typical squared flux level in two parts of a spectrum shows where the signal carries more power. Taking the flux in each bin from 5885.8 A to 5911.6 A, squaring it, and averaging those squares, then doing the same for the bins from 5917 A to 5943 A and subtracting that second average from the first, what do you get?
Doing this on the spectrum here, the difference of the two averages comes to -0.038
